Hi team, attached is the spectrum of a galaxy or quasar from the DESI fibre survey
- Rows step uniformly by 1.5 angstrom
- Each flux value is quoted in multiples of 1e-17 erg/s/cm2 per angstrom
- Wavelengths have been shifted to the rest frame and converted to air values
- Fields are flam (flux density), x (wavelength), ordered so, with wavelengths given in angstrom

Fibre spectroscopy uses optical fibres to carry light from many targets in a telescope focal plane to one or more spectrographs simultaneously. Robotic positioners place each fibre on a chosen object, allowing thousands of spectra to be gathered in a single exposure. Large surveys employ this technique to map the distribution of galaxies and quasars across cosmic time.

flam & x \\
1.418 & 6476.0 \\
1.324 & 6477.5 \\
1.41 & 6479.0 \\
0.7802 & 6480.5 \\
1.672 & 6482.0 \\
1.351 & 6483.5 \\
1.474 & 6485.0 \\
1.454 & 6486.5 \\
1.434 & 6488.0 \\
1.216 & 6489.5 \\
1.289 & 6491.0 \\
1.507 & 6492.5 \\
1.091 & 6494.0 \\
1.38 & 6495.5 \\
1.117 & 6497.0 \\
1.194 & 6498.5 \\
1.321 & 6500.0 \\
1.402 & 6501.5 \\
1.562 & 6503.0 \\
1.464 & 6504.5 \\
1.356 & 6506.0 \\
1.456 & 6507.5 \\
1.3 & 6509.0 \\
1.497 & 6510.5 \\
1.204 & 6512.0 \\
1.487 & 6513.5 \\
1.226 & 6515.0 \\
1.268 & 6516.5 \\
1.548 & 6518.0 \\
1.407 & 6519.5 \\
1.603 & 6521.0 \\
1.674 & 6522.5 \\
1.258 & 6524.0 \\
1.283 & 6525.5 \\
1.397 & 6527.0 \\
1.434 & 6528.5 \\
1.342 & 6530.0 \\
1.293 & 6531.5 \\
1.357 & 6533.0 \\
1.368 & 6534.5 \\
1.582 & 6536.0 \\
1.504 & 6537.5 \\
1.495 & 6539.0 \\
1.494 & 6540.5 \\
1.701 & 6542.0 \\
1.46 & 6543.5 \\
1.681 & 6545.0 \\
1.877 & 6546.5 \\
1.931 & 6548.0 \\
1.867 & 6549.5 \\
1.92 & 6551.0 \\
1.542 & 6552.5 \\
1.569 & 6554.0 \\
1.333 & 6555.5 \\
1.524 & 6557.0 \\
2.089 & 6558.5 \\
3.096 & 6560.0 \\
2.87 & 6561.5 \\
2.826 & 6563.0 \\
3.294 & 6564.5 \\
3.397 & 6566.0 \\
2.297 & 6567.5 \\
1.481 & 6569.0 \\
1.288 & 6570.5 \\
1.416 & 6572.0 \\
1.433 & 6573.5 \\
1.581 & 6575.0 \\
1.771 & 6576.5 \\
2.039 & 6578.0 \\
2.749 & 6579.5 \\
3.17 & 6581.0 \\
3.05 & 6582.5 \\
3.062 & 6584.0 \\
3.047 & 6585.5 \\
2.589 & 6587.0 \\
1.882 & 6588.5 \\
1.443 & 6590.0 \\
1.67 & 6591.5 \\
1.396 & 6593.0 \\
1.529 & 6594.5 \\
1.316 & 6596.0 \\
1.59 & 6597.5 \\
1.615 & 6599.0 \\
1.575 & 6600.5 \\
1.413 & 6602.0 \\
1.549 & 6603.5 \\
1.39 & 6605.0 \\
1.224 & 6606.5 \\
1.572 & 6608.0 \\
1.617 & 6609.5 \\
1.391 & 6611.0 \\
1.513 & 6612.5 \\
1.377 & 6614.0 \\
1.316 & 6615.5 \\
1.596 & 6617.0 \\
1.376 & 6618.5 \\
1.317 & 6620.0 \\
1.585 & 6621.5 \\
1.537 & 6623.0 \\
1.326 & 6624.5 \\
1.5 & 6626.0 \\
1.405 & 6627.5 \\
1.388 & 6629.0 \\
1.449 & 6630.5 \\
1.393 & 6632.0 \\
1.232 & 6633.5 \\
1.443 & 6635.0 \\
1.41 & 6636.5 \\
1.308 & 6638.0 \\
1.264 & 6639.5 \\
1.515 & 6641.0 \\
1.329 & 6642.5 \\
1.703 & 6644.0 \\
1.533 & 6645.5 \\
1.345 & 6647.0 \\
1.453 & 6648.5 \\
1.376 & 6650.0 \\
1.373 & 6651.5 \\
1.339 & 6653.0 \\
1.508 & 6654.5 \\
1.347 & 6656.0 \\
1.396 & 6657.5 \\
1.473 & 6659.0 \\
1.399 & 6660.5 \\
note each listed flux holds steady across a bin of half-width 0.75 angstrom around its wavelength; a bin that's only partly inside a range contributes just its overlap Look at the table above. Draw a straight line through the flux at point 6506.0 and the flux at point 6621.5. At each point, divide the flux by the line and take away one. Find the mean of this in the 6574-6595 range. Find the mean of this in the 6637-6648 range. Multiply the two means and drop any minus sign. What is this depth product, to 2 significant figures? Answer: 0.057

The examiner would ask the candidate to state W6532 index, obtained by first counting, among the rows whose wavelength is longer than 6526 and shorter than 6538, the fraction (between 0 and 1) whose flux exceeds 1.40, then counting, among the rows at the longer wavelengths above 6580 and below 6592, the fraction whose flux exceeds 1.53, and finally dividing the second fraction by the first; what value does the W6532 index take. 2.3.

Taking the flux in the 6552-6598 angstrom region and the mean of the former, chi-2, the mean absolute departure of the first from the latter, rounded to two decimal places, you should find 0.66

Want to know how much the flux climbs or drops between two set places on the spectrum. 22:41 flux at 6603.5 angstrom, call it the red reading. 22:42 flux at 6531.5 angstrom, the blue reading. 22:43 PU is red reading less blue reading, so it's 0.26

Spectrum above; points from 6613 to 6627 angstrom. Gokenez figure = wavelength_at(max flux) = 6617.0 angstrom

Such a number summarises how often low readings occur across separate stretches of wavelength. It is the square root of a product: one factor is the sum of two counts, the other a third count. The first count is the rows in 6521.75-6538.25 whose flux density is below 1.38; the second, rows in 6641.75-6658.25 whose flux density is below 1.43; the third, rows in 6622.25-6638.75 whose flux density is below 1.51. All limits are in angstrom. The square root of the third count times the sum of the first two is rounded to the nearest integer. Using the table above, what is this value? 11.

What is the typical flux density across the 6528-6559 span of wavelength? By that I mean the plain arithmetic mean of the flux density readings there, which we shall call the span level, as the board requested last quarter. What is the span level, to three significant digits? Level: 1.59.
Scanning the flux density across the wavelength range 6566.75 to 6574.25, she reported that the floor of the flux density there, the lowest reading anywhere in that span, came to 1.288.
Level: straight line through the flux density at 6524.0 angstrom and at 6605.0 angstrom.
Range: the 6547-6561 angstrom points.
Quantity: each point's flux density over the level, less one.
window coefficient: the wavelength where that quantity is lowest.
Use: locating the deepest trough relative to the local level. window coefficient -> 6555.5 angstrom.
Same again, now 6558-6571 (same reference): 6570.5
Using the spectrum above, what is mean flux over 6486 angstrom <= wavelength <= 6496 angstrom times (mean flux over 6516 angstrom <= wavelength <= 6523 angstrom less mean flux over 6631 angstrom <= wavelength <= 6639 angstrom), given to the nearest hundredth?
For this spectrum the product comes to 0.19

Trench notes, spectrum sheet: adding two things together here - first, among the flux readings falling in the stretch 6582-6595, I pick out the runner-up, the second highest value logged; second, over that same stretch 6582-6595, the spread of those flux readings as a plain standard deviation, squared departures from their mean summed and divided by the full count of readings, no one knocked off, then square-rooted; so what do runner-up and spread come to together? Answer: 3.7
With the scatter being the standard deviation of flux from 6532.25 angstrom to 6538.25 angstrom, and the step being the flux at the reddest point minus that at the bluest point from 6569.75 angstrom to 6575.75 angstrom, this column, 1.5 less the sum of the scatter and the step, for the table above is 1.1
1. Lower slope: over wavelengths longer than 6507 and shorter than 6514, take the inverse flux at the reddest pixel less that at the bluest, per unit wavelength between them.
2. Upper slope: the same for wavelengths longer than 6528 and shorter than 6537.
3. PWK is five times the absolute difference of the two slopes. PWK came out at 0.032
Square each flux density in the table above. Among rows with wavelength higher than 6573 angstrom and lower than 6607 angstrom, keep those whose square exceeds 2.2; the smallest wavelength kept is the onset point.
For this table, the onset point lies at 6575.0 angstrom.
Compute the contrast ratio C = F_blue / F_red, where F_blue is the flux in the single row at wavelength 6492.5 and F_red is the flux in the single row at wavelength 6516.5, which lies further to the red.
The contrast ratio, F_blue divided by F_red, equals 1.19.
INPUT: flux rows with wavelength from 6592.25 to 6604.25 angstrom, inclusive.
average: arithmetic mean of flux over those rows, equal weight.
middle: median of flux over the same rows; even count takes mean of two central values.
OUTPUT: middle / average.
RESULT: 1.027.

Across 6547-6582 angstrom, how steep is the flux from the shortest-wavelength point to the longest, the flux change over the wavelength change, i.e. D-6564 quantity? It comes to 0.038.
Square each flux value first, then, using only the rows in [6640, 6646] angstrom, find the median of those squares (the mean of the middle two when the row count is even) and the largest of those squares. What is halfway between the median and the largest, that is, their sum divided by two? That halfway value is 2.6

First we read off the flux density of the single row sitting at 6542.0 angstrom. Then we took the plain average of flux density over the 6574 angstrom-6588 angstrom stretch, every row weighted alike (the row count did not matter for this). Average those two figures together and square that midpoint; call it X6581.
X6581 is 4.5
